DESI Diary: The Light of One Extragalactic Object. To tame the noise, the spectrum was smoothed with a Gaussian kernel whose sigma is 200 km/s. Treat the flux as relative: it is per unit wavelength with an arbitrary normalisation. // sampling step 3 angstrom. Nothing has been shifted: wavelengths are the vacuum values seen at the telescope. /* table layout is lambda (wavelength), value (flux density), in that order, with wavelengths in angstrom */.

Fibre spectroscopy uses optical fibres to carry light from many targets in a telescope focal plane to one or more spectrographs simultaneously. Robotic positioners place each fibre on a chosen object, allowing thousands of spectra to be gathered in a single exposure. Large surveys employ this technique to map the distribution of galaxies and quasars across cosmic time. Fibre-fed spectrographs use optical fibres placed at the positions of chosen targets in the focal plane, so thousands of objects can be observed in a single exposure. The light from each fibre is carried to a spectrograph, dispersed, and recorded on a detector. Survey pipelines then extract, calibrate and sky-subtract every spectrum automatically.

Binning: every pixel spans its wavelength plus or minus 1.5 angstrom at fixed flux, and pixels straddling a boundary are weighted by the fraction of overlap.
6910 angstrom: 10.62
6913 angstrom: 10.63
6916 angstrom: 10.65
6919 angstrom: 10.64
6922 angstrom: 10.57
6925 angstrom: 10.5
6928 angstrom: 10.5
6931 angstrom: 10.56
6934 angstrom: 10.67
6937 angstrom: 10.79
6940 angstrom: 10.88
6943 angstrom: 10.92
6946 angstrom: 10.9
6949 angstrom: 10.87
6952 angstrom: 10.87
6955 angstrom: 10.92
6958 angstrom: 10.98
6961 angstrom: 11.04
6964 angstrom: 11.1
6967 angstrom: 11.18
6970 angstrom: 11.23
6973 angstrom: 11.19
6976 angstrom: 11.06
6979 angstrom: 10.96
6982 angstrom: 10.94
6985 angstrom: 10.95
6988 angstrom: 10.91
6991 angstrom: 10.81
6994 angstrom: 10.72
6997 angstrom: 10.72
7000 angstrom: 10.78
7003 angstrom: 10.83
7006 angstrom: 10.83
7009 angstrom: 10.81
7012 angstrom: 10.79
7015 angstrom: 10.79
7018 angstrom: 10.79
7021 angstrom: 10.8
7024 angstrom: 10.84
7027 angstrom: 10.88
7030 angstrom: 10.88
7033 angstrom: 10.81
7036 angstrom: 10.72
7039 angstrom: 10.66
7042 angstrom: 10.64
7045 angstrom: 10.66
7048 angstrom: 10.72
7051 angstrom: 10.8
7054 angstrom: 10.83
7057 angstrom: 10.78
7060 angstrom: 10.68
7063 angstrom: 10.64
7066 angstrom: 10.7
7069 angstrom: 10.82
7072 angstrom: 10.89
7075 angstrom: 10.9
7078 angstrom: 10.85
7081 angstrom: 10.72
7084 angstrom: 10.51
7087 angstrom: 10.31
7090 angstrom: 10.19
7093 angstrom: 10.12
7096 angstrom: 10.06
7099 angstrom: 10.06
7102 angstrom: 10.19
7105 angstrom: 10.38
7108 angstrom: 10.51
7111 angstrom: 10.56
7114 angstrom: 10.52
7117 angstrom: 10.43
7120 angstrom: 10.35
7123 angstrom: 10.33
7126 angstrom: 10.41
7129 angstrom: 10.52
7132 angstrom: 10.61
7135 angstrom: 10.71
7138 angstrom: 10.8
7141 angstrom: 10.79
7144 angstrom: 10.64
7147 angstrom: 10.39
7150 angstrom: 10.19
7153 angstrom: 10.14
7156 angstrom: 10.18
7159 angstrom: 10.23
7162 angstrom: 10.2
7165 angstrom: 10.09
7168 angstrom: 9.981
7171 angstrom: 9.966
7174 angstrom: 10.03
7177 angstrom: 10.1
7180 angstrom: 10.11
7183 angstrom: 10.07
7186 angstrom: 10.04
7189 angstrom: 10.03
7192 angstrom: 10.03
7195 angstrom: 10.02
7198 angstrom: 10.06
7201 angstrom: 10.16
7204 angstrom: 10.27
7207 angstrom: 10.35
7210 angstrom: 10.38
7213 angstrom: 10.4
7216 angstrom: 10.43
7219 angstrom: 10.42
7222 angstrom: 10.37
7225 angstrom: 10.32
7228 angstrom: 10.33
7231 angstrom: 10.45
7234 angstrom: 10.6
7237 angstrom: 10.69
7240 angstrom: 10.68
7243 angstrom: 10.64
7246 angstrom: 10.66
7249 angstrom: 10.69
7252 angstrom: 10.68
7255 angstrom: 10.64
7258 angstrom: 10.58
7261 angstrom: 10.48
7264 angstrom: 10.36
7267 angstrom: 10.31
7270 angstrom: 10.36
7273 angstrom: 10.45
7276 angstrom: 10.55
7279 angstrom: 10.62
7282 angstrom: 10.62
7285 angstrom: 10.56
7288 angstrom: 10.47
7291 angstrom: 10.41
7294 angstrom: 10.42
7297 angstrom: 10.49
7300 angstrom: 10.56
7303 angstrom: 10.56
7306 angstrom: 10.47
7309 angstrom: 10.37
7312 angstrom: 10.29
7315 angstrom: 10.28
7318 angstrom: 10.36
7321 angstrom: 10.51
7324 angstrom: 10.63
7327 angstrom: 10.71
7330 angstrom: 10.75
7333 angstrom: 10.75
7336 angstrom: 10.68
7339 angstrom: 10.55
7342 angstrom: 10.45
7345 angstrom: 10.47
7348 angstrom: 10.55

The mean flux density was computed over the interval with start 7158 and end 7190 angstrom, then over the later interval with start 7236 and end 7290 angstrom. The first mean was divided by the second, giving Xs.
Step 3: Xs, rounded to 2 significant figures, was 0.95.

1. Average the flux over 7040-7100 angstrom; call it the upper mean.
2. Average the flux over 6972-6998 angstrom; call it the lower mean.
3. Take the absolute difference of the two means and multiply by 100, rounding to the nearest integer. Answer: 32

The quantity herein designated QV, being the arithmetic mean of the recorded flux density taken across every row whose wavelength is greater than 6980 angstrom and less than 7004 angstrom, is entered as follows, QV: 10.8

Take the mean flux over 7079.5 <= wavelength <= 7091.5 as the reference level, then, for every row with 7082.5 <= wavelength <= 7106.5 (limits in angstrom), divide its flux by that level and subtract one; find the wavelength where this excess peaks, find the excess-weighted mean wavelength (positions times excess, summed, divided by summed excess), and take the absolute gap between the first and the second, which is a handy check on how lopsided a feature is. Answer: 12.3 angstrom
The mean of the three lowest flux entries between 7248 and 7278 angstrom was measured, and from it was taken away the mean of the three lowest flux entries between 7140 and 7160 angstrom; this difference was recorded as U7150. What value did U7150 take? 0.17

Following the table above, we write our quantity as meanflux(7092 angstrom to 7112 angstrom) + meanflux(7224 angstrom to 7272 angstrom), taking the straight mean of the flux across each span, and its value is 20.8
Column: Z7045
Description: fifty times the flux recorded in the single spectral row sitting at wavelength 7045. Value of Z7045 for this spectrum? 533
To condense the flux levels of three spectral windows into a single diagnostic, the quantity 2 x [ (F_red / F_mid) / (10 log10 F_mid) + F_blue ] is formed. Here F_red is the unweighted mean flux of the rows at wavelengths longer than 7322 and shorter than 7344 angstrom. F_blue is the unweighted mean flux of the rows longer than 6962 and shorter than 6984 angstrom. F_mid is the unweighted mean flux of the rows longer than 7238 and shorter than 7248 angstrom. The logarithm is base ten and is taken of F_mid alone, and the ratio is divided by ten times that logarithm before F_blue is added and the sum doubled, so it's 22.4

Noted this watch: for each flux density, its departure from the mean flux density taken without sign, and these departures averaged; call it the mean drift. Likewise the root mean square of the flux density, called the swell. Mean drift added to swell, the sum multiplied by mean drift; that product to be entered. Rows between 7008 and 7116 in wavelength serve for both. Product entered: 2.1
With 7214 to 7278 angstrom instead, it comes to 1.3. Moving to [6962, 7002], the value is 1.6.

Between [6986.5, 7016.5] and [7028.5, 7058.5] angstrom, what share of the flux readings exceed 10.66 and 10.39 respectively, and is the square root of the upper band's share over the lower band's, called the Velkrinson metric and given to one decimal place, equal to 1.0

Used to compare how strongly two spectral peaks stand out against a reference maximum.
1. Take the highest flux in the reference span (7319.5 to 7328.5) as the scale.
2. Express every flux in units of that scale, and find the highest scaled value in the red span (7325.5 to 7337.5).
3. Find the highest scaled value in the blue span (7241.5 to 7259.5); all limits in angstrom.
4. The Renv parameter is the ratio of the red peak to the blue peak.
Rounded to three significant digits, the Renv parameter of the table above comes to 1.01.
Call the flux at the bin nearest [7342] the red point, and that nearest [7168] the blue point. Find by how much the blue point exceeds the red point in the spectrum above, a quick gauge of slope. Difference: -0.47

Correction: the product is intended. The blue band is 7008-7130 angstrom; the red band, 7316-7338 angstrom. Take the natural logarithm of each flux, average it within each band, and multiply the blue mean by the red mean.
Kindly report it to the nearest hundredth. 5.58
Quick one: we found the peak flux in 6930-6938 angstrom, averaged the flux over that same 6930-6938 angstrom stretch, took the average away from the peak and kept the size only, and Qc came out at 0.12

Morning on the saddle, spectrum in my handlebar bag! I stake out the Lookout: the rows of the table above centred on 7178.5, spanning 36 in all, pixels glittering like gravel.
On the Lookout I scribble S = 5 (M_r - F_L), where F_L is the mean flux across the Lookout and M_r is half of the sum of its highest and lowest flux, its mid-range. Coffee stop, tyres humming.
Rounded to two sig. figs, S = 0.14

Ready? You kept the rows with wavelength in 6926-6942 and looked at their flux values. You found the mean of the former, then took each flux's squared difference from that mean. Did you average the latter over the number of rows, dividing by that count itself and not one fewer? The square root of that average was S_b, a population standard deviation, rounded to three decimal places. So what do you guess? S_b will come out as 0.141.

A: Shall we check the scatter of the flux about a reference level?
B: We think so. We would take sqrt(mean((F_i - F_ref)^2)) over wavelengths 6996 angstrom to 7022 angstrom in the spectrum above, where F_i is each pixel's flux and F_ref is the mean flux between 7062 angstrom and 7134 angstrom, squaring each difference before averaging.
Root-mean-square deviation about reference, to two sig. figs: 0.31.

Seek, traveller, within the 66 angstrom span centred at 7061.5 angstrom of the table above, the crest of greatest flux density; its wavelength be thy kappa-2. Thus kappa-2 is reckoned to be 7075 angstrom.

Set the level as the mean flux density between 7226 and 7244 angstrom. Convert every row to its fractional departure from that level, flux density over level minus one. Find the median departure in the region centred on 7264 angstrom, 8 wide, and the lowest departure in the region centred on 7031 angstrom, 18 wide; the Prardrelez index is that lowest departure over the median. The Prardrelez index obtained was -0.5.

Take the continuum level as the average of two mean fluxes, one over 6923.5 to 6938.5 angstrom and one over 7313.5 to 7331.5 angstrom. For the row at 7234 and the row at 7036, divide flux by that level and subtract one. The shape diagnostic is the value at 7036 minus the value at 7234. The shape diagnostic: 0.01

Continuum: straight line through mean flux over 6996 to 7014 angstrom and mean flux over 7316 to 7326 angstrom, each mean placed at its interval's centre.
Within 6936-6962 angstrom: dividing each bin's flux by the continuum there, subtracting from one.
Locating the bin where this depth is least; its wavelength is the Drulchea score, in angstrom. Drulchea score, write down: 6961 angstrom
